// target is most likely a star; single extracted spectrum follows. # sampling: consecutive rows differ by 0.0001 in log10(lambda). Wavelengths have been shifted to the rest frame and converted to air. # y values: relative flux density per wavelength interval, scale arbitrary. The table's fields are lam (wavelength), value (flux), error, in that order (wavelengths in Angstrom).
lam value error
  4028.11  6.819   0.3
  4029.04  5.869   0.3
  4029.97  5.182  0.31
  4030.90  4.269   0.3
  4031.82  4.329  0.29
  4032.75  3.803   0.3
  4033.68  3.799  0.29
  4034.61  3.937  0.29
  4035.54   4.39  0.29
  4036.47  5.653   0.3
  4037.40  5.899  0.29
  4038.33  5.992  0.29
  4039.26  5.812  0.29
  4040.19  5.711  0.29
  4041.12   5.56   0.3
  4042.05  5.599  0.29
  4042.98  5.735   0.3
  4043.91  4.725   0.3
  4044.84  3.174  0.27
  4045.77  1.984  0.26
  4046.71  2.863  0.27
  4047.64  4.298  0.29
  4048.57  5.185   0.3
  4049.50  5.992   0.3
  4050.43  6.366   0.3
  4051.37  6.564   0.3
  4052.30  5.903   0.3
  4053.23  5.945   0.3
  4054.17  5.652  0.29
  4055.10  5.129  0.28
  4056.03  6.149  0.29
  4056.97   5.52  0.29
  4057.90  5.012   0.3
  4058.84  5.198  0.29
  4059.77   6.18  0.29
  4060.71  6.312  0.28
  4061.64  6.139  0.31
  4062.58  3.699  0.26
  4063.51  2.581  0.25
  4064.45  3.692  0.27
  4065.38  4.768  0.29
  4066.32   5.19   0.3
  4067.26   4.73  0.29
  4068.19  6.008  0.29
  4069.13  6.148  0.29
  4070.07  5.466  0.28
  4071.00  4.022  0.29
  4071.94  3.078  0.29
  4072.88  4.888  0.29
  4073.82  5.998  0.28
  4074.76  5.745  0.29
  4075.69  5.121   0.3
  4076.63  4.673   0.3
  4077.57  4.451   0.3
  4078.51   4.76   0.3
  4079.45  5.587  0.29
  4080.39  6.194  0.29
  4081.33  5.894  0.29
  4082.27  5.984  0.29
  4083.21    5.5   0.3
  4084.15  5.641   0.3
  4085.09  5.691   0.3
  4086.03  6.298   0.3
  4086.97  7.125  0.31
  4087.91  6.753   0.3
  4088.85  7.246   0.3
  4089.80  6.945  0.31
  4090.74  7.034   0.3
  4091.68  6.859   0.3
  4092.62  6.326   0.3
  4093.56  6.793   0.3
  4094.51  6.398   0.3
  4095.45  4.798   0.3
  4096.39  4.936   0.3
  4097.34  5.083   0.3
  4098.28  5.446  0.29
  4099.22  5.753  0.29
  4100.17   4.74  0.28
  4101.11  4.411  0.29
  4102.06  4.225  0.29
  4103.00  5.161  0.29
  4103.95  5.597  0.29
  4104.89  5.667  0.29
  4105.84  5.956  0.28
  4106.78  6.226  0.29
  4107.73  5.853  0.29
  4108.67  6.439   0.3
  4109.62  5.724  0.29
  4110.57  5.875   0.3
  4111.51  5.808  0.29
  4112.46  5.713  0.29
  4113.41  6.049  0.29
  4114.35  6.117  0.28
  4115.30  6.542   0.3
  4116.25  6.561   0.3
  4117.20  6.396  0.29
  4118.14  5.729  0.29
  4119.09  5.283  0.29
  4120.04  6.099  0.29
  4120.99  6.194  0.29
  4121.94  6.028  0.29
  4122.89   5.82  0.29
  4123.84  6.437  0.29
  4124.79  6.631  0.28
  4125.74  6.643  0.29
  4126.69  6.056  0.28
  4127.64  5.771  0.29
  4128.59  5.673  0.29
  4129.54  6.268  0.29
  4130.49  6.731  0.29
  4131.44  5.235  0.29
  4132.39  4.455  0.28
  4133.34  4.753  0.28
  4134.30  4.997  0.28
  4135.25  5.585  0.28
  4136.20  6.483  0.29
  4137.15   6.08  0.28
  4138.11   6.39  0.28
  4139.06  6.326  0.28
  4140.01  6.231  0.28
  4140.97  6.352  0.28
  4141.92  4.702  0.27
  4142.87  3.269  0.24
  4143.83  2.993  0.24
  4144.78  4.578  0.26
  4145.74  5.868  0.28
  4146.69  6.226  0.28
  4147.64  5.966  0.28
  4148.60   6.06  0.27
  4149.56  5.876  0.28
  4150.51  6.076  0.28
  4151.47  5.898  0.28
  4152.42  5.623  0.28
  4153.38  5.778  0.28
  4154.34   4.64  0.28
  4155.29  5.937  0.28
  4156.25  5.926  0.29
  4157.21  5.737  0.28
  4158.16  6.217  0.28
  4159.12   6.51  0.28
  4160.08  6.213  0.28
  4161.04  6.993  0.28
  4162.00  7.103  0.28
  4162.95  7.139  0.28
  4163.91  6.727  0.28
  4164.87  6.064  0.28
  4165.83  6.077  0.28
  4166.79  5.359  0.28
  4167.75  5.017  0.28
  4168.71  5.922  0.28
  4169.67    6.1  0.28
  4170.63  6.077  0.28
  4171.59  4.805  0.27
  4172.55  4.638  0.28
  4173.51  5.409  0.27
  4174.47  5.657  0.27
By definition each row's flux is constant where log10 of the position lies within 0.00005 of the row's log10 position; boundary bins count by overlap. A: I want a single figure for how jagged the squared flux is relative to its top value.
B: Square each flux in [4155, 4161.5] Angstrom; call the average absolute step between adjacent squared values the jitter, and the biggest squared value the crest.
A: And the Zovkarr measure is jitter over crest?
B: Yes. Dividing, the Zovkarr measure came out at 0.09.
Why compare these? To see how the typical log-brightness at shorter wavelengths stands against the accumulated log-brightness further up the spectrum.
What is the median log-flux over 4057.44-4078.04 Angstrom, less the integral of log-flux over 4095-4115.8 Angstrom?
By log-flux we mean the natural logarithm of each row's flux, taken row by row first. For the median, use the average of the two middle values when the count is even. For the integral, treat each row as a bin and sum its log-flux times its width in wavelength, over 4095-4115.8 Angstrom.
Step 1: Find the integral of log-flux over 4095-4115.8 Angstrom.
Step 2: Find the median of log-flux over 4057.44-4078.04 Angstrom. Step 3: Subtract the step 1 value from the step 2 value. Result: -33.9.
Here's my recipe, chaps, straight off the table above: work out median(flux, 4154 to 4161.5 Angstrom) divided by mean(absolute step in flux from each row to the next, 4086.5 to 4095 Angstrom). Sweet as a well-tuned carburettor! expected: 17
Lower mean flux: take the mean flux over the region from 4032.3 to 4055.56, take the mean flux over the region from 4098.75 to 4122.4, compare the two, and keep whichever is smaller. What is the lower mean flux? 5.03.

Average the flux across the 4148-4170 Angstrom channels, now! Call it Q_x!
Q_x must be 6.0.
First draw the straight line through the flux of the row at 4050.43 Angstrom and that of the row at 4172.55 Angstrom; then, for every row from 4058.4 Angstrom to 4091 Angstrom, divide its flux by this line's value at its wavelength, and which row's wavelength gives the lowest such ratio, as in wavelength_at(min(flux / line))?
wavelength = 4063.51 Angstrom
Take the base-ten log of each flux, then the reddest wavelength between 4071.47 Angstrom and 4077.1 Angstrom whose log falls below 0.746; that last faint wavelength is 4076.63 Angstrom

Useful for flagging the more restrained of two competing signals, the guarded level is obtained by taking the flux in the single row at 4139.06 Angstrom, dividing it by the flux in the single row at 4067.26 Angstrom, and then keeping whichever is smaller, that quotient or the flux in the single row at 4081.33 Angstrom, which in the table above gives 1.34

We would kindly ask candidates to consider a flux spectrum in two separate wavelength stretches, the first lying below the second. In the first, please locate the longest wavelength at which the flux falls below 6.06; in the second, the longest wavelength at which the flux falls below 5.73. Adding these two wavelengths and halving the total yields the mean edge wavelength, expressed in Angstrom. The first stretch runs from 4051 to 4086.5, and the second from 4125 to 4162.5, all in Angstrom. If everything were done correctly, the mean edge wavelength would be 4119.7 Angstrom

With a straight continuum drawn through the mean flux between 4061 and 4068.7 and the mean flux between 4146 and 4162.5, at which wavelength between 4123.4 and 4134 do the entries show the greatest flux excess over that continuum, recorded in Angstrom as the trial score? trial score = 4130.49 Angstrom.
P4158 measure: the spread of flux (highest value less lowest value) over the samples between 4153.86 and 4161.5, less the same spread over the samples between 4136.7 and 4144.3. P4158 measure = -1.0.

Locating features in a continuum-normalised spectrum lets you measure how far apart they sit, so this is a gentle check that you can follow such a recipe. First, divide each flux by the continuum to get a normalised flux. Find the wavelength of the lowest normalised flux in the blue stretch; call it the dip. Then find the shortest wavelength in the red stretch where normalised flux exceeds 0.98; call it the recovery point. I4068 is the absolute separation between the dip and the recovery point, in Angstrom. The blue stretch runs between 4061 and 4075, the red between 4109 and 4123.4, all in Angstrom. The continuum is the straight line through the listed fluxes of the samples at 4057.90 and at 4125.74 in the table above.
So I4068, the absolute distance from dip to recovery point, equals 51.8 Angstrom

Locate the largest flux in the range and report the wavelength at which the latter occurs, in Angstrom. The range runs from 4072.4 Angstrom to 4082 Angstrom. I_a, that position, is 4080.39 Angstrom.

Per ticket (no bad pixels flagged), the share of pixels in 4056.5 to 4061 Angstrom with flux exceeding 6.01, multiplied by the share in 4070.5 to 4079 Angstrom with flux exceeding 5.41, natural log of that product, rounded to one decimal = -2.4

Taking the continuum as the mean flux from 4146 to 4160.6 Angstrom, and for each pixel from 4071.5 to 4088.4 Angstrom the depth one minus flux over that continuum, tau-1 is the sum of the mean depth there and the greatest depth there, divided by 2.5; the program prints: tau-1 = 0.22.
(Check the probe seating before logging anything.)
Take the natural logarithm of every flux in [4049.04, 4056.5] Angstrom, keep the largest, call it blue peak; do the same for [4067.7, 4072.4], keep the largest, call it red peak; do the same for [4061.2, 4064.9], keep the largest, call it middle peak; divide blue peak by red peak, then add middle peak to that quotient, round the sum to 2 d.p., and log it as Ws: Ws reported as 2.85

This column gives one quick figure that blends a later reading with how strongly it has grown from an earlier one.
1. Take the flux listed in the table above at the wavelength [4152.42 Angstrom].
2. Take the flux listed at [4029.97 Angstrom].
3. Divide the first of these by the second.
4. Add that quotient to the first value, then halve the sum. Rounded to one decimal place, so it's 3.4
